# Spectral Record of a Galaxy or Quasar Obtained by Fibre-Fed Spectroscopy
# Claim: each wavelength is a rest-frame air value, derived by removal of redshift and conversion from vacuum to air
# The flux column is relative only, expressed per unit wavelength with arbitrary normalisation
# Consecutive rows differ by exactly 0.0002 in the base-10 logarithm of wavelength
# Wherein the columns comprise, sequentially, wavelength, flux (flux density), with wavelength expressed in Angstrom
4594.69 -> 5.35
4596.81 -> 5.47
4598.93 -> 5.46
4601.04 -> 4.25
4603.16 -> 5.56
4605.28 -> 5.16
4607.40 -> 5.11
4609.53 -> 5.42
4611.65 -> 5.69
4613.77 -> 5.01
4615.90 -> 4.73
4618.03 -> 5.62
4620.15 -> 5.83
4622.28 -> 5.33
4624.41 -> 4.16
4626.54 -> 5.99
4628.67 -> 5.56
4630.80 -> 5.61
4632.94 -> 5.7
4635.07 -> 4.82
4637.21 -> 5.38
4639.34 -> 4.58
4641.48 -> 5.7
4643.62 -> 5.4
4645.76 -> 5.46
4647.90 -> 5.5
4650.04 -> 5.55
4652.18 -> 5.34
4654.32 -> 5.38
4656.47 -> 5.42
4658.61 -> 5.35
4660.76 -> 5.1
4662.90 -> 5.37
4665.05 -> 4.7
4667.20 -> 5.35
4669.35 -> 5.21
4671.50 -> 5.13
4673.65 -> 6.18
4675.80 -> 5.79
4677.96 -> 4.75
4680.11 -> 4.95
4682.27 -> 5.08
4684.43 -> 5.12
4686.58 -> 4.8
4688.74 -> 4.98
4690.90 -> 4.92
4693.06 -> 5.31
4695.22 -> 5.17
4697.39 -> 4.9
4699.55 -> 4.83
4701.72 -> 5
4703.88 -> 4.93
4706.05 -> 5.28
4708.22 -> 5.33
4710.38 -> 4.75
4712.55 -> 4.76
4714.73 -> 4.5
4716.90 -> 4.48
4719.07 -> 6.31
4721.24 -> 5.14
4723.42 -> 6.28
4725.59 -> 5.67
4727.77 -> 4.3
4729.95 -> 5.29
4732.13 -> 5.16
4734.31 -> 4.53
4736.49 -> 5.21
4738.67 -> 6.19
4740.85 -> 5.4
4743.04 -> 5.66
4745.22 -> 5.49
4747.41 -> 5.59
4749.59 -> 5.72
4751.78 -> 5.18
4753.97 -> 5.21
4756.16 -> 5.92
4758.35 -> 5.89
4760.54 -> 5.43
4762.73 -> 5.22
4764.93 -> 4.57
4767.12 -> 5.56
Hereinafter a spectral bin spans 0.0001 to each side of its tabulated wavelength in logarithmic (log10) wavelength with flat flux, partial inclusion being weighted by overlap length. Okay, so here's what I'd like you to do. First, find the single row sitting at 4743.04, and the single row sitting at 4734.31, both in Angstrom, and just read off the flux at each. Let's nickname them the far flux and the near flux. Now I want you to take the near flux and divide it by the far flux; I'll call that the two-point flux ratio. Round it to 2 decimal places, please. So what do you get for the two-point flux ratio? 0.80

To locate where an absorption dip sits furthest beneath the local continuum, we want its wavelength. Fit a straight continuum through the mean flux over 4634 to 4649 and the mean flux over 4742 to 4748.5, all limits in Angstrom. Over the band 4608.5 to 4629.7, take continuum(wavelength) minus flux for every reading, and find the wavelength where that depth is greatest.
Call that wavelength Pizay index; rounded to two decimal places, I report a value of 4624.41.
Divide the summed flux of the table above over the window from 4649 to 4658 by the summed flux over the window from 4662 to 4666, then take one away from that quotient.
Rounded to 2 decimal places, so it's 1.15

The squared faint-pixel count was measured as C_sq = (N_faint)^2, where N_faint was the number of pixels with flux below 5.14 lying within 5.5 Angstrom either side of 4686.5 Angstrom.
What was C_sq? 25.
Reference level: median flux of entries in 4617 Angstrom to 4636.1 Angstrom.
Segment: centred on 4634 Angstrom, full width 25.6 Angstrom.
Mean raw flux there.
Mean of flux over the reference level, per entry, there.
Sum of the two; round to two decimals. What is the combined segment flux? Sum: 6.25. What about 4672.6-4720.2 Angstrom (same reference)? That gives 6.00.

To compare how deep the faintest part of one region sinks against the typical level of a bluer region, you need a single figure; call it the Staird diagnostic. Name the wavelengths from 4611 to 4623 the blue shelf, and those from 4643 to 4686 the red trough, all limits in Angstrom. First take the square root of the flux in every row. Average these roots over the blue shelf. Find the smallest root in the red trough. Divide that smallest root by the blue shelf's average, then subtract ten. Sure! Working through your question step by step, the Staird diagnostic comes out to -9.06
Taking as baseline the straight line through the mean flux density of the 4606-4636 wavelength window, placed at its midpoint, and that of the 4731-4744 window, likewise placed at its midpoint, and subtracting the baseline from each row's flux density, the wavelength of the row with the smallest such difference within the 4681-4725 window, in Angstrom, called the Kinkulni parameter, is 4716.90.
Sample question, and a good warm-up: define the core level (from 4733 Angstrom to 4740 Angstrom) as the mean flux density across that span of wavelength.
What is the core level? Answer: 5.31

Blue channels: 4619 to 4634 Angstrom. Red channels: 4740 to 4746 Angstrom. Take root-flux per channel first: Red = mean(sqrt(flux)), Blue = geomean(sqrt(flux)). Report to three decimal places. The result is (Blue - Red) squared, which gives 0.000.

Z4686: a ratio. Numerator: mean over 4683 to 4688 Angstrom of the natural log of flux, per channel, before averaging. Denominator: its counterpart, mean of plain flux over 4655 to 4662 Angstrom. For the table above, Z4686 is 0.303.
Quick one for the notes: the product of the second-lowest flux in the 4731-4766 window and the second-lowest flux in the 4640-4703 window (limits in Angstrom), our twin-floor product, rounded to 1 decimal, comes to 21.7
